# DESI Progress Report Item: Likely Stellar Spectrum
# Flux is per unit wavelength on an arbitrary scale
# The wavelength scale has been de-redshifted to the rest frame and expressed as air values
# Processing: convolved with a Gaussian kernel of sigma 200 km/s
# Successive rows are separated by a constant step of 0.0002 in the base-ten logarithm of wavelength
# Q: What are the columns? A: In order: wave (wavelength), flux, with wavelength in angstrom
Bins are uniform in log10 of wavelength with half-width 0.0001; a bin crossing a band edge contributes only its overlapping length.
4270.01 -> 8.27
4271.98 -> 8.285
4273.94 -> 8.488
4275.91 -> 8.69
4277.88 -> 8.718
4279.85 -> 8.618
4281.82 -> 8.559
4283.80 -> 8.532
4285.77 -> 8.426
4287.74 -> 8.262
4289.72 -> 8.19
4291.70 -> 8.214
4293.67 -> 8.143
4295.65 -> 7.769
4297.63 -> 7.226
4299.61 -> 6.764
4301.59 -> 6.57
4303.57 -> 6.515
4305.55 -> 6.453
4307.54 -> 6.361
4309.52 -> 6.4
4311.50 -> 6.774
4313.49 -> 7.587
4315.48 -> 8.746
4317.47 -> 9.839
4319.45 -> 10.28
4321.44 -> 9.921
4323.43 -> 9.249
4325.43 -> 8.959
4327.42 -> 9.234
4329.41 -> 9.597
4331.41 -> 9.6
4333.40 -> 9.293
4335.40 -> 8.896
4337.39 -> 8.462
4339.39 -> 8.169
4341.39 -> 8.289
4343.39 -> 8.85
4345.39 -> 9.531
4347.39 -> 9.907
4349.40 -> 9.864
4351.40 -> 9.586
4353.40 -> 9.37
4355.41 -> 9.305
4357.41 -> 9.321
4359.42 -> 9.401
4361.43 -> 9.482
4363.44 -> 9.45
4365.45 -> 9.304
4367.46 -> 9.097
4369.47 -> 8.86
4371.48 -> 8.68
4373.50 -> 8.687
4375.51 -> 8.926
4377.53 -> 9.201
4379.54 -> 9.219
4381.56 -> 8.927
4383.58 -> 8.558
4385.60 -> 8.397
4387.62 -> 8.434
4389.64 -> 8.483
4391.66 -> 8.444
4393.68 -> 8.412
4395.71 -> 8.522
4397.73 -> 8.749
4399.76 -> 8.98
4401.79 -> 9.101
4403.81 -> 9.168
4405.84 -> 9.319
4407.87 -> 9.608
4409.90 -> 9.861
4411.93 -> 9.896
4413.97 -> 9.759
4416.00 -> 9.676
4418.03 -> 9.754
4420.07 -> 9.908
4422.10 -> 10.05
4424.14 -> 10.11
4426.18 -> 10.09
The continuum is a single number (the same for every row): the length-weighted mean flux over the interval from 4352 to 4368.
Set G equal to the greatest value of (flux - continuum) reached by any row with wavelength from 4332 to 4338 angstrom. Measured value -0.1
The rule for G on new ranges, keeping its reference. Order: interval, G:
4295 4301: -1.6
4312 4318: 0.5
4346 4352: 0.6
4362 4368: 0.1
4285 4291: -0.9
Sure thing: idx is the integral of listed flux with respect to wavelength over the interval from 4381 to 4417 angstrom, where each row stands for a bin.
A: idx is 325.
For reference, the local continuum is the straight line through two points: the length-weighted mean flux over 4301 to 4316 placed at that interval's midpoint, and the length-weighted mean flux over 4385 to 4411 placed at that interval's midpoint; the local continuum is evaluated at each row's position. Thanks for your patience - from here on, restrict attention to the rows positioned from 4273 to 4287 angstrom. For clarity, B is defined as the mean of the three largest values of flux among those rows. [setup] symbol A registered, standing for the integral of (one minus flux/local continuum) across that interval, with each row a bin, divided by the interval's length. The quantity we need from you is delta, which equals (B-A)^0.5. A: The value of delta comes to 3.01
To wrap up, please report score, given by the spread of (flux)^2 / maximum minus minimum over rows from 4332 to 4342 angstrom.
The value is 19.6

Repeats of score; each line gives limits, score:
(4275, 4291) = 8.9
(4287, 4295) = 2.0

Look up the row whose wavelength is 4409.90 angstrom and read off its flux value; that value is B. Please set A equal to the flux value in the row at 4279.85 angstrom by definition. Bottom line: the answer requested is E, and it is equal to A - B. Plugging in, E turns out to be -1.2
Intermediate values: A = 8.618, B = 9.861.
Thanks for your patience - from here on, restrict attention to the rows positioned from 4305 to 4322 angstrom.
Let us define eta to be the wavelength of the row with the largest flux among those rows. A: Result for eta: 4319.45 angstrom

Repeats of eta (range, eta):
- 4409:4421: 4420.07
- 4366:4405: 4379.54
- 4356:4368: 4361.43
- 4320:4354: 4321.44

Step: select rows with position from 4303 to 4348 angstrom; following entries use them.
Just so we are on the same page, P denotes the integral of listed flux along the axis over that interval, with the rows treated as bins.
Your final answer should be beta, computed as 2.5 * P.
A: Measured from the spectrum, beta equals 964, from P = 386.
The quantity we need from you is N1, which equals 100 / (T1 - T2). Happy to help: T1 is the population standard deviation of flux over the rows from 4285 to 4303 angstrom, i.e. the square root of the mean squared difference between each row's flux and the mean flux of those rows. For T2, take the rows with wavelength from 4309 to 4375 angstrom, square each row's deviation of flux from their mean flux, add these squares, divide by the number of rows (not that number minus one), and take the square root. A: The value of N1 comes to -582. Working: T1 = 0.66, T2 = 0.83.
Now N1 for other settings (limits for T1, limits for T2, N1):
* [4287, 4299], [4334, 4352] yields -370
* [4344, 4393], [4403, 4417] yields 523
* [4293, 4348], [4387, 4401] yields 94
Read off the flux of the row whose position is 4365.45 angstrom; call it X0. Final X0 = 9.304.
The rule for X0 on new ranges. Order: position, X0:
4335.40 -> 8.896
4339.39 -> 8.169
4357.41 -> 9.321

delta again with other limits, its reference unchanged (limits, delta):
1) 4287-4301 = 2.90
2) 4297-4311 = 2.61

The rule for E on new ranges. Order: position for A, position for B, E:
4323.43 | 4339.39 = 1.1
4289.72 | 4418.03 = -1.6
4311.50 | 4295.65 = -1.0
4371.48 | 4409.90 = -1.2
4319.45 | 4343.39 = 1.4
